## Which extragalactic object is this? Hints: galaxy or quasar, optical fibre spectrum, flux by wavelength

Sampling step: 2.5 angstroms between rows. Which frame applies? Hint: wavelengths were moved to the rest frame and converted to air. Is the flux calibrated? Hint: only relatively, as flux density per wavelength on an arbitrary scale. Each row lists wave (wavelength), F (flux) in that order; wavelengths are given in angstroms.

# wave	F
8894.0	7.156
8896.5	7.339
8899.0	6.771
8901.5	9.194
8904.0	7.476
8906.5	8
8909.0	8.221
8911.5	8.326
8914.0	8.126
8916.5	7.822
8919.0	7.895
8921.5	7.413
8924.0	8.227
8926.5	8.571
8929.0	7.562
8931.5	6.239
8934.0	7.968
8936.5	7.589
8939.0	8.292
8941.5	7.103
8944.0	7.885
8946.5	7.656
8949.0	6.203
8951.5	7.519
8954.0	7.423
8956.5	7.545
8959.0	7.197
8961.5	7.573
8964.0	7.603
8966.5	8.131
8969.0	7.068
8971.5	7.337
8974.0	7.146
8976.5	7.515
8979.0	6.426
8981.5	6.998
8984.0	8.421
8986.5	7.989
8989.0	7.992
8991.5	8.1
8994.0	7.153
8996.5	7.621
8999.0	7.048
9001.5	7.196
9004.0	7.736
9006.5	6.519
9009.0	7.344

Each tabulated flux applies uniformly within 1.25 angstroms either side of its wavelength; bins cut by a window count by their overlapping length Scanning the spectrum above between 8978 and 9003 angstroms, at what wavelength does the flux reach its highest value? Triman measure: 8984.0 angstroms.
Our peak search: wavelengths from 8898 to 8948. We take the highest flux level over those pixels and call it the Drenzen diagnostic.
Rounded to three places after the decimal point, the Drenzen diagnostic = 9.194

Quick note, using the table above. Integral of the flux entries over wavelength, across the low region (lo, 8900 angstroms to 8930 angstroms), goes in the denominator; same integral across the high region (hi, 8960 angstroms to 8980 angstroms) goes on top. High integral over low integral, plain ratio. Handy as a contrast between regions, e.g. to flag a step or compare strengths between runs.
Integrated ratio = 0.61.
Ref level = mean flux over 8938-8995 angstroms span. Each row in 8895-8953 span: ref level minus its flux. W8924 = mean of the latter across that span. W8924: -0.22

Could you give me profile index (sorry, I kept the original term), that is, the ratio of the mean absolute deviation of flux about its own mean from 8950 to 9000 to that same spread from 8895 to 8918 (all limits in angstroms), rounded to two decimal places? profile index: 0.72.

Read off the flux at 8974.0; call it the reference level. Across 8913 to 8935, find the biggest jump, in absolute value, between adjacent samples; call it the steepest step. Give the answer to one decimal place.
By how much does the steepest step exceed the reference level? -5.4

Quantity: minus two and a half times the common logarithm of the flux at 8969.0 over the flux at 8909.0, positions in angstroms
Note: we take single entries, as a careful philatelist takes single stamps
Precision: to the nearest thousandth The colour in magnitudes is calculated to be 0.164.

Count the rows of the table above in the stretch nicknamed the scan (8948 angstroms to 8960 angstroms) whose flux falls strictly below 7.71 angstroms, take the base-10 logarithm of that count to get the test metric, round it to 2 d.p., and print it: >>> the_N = 0.70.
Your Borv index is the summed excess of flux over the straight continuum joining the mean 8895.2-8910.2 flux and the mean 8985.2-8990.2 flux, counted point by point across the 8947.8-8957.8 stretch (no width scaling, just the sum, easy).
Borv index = -3.0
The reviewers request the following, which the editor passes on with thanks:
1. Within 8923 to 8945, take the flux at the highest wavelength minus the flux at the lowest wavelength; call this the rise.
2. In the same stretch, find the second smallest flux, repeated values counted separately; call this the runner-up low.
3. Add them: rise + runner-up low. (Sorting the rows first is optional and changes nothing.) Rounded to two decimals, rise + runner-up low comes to 6.76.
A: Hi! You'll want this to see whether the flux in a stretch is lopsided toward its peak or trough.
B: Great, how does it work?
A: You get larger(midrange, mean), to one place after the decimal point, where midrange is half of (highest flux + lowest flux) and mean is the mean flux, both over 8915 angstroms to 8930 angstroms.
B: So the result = 8.0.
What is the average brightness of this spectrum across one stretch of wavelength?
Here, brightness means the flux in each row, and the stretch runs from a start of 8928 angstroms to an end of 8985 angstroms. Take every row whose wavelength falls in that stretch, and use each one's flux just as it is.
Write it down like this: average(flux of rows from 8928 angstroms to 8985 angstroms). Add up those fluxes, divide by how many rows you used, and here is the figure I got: 7.4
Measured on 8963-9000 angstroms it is 7.5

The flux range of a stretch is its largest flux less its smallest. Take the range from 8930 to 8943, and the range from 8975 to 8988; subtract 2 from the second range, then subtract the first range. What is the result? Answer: -2.1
